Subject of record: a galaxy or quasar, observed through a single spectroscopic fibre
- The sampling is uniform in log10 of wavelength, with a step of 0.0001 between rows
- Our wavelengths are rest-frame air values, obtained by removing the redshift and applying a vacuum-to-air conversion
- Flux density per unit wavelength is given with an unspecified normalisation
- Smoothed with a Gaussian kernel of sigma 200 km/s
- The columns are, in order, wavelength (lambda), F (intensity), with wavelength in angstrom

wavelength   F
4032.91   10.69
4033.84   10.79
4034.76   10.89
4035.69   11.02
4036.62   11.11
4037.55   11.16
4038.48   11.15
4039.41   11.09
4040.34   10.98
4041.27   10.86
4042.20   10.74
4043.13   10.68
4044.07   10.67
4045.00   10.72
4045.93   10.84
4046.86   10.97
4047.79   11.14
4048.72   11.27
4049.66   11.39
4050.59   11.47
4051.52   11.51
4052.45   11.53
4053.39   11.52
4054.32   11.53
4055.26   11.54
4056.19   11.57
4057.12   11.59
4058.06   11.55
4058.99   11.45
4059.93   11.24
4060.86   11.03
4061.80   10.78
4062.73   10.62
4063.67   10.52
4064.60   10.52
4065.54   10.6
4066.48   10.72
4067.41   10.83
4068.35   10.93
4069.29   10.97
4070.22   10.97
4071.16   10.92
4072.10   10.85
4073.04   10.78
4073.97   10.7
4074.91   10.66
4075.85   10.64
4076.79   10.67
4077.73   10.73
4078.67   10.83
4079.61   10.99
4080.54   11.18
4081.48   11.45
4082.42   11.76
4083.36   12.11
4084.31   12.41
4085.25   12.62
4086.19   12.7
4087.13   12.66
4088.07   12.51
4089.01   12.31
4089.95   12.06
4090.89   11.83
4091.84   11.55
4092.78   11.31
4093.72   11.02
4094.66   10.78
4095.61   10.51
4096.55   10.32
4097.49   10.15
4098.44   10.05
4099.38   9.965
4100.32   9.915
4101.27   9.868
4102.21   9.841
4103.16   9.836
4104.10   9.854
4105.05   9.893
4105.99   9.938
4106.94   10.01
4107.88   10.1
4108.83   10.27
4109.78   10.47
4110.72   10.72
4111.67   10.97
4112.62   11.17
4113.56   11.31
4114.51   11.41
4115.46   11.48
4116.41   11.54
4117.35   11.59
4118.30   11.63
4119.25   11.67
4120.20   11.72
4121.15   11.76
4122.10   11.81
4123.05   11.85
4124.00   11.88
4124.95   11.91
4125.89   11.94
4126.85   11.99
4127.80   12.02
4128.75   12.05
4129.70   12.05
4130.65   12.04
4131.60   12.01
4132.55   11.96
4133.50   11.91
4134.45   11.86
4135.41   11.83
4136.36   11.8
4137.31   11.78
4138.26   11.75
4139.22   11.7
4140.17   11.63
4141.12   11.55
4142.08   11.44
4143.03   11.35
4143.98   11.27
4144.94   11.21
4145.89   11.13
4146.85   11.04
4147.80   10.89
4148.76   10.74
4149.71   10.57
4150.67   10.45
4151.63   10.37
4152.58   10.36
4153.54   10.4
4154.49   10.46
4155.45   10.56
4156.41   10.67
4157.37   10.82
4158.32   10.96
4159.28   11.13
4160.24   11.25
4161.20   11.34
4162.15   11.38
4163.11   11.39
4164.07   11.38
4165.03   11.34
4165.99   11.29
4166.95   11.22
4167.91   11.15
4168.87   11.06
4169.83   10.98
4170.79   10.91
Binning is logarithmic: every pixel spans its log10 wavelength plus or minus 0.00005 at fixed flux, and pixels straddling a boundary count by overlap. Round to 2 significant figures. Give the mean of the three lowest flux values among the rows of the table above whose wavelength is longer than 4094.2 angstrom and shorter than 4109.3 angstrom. 9.8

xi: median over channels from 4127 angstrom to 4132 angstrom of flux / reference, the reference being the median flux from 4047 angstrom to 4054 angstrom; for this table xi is 1.05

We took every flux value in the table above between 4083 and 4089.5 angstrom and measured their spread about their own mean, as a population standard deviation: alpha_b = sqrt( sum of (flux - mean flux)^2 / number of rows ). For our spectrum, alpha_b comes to 0.20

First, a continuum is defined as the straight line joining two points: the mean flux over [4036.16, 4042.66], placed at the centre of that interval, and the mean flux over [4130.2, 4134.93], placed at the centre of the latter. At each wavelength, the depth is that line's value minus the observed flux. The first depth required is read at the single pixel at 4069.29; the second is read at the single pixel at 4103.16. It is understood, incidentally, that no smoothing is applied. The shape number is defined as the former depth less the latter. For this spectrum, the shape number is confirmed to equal -1.5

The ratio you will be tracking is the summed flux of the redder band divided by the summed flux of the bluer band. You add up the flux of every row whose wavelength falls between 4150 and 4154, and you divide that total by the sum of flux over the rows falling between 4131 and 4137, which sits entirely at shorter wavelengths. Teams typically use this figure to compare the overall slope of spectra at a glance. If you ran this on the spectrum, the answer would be 0.6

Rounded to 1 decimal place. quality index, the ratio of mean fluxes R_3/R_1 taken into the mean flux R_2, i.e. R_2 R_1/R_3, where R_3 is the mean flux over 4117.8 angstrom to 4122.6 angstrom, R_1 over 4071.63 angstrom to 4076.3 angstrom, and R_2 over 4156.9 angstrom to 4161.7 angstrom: 10.2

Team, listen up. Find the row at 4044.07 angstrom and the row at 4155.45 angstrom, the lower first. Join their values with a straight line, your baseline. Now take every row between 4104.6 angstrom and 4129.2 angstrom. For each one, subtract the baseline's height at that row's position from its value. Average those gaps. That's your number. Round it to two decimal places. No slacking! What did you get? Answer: 0.68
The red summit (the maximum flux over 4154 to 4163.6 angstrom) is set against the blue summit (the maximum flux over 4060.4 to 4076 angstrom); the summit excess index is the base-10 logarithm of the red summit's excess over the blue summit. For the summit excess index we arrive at -0.4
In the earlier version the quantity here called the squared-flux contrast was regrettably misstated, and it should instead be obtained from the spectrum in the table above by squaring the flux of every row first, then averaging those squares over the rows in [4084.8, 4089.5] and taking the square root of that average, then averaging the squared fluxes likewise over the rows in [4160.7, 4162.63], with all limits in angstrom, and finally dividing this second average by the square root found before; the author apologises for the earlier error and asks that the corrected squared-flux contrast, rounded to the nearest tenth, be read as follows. 10.3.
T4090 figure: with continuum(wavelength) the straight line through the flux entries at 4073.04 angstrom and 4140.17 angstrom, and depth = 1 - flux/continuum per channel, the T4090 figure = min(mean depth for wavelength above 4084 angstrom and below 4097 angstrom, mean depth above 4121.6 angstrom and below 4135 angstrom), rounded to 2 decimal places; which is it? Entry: -0.07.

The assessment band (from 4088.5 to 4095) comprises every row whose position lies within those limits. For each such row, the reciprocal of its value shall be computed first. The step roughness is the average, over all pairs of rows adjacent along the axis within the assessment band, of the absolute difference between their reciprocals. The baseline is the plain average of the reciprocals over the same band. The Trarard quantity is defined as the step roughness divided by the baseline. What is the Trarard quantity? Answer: 0.022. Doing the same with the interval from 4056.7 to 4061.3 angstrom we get 0.012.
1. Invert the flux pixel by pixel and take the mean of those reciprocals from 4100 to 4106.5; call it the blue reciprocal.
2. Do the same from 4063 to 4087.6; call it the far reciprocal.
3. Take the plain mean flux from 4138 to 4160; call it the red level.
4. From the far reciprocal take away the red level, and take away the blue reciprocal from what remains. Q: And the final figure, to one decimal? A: -11.0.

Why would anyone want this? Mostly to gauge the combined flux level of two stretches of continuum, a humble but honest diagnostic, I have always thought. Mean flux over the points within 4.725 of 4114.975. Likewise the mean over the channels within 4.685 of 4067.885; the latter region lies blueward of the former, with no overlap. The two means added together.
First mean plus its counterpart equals 22.1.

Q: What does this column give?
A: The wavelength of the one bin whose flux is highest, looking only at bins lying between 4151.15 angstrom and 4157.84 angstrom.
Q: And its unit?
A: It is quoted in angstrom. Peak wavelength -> 4157.37 angstrom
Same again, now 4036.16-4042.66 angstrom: 4037.55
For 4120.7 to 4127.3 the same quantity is 4126.85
